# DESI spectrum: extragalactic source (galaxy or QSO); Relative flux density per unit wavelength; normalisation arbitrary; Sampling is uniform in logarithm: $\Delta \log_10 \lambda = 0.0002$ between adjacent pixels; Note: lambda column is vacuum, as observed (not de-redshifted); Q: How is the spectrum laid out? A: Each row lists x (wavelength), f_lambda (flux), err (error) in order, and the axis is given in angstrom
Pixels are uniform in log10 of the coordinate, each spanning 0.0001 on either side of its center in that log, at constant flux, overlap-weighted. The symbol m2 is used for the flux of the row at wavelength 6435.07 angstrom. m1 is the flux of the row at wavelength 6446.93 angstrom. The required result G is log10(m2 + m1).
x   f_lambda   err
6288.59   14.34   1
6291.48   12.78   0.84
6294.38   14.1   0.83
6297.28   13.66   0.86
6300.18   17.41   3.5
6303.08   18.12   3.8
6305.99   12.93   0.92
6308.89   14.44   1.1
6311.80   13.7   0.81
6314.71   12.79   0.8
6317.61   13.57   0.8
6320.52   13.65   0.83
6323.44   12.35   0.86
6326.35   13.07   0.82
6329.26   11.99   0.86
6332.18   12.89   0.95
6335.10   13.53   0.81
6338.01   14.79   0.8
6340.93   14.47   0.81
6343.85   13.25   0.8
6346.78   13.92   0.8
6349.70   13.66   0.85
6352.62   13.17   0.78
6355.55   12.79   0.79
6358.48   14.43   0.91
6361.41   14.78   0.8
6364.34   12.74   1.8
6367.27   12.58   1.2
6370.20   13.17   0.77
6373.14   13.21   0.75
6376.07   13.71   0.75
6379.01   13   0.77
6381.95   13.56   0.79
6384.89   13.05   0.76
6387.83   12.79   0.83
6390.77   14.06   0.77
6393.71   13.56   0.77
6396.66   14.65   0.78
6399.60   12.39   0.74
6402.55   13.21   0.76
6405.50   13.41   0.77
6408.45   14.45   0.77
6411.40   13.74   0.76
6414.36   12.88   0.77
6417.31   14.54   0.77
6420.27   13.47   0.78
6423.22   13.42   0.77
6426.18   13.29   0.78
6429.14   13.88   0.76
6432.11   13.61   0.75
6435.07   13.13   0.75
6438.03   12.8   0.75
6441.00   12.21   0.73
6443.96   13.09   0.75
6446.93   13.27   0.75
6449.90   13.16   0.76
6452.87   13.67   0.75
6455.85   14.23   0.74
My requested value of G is 1.42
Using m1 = 13.27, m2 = 13.13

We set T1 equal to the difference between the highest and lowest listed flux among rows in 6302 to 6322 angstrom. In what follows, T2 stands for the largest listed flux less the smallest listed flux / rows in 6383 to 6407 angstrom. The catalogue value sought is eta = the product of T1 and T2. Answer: 12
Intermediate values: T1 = 5.3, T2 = 2.26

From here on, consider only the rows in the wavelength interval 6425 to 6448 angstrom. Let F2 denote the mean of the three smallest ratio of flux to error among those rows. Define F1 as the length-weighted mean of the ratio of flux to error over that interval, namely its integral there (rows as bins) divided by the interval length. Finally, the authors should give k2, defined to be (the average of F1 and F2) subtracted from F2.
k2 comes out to -0.3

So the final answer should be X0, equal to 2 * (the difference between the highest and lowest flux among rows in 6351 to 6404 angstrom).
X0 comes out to 4.8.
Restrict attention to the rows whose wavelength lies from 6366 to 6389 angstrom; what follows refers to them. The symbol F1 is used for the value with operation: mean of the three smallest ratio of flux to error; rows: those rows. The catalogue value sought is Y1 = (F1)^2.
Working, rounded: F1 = 14.3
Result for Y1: 203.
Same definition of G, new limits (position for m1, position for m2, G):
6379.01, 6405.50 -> 1.42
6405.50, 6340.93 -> 1.45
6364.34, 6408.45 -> 1.43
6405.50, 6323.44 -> 1.41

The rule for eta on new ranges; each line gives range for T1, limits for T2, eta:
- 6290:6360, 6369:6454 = 15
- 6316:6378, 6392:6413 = 6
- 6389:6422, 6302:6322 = 12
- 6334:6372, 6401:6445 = 5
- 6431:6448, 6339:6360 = 2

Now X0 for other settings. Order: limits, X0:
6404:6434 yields 3.3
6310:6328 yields 2.7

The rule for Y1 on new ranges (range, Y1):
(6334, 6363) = 257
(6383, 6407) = 270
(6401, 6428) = 289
